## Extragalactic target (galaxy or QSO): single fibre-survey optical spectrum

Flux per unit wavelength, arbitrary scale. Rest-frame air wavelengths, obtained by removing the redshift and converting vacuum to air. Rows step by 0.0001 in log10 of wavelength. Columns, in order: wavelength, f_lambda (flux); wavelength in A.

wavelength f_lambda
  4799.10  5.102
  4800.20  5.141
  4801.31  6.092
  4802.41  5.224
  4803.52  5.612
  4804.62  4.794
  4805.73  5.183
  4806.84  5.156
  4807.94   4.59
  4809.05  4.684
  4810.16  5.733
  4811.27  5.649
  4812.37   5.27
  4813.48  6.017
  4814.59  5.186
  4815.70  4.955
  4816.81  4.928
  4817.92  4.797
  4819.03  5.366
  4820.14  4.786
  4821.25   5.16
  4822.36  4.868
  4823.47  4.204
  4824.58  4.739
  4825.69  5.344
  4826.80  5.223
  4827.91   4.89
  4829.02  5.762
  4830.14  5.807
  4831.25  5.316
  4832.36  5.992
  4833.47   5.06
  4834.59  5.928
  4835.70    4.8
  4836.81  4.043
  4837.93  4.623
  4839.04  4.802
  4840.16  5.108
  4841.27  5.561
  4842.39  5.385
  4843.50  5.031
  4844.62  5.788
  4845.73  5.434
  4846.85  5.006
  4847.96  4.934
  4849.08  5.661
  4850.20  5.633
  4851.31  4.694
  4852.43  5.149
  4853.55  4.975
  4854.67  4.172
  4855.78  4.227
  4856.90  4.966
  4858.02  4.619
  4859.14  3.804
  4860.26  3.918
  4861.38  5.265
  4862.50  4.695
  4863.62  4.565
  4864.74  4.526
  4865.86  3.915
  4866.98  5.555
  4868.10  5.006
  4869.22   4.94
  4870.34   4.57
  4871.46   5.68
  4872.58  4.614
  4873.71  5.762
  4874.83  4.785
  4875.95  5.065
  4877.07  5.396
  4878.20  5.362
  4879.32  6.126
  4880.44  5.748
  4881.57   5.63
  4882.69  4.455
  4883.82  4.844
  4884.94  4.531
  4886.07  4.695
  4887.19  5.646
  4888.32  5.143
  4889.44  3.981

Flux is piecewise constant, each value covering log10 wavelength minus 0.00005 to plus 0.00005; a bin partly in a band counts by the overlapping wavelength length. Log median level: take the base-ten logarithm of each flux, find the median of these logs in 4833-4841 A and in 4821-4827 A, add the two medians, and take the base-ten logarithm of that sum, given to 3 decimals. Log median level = 0.140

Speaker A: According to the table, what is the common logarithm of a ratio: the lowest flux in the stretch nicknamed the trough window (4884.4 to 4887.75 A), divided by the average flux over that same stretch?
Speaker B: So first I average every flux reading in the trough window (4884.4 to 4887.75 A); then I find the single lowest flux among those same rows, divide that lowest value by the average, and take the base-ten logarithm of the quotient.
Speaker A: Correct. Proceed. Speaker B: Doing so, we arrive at -0.039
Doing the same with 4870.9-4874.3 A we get -0.064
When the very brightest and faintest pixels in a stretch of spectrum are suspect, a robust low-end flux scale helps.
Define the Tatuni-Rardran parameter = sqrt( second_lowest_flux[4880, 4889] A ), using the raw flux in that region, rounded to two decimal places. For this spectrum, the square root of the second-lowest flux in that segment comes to 2.13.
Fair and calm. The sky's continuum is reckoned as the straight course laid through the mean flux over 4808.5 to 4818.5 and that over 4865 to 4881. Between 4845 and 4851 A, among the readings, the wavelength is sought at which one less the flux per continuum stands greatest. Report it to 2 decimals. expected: 4847.96 A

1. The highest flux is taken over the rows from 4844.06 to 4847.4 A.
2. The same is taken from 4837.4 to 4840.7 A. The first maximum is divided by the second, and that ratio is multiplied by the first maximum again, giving 6.6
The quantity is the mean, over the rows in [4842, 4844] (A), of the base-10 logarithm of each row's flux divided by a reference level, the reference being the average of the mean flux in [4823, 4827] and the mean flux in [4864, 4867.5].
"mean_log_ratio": 0.038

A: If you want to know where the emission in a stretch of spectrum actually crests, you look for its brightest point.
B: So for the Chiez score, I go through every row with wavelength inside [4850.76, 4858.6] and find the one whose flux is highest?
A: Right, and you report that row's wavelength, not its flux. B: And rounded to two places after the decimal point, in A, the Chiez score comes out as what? 4852.43 A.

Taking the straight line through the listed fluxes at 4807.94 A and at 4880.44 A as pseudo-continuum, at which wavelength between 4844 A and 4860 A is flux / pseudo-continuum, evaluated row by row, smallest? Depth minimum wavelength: 4859.14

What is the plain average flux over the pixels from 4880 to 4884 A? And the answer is 5.2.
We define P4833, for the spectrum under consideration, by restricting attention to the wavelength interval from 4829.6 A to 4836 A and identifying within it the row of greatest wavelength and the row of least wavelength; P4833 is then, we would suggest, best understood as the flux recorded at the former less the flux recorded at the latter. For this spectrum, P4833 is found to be -1.0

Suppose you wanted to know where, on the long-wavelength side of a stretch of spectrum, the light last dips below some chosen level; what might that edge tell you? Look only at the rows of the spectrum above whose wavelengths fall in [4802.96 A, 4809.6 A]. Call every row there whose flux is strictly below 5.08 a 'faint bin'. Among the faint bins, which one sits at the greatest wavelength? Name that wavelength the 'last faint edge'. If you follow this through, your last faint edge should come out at 4809.05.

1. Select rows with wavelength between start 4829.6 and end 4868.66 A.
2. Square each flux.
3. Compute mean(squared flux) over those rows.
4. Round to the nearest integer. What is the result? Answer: 25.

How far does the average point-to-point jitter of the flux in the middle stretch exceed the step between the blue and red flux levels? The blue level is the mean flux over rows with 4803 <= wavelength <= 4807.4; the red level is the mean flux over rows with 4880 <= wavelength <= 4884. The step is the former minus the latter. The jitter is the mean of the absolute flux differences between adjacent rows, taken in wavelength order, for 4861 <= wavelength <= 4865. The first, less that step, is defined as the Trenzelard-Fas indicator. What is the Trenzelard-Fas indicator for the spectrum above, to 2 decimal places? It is 0.23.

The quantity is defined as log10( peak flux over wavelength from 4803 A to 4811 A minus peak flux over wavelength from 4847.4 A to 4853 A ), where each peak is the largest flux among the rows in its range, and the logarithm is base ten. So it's -1.14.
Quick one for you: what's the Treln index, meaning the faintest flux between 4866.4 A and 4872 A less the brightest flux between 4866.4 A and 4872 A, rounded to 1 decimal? -1.1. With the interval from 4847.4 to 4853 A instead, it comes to -1.0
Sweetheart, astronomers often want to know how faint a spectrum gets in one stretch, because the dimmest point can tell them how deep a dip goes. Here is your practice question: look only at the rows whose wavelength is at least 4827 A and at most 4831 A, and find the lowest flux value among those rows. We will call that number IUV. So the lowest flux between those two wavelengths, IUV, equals 4.89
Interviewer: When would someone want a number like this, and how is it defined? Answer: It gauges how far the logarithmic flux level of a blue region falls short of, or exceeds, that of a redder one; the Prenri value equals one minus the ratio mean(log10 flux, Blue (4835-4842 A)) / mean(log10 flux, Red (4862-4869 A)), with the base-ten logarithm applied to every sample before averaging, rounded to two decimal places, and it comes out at -0.02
